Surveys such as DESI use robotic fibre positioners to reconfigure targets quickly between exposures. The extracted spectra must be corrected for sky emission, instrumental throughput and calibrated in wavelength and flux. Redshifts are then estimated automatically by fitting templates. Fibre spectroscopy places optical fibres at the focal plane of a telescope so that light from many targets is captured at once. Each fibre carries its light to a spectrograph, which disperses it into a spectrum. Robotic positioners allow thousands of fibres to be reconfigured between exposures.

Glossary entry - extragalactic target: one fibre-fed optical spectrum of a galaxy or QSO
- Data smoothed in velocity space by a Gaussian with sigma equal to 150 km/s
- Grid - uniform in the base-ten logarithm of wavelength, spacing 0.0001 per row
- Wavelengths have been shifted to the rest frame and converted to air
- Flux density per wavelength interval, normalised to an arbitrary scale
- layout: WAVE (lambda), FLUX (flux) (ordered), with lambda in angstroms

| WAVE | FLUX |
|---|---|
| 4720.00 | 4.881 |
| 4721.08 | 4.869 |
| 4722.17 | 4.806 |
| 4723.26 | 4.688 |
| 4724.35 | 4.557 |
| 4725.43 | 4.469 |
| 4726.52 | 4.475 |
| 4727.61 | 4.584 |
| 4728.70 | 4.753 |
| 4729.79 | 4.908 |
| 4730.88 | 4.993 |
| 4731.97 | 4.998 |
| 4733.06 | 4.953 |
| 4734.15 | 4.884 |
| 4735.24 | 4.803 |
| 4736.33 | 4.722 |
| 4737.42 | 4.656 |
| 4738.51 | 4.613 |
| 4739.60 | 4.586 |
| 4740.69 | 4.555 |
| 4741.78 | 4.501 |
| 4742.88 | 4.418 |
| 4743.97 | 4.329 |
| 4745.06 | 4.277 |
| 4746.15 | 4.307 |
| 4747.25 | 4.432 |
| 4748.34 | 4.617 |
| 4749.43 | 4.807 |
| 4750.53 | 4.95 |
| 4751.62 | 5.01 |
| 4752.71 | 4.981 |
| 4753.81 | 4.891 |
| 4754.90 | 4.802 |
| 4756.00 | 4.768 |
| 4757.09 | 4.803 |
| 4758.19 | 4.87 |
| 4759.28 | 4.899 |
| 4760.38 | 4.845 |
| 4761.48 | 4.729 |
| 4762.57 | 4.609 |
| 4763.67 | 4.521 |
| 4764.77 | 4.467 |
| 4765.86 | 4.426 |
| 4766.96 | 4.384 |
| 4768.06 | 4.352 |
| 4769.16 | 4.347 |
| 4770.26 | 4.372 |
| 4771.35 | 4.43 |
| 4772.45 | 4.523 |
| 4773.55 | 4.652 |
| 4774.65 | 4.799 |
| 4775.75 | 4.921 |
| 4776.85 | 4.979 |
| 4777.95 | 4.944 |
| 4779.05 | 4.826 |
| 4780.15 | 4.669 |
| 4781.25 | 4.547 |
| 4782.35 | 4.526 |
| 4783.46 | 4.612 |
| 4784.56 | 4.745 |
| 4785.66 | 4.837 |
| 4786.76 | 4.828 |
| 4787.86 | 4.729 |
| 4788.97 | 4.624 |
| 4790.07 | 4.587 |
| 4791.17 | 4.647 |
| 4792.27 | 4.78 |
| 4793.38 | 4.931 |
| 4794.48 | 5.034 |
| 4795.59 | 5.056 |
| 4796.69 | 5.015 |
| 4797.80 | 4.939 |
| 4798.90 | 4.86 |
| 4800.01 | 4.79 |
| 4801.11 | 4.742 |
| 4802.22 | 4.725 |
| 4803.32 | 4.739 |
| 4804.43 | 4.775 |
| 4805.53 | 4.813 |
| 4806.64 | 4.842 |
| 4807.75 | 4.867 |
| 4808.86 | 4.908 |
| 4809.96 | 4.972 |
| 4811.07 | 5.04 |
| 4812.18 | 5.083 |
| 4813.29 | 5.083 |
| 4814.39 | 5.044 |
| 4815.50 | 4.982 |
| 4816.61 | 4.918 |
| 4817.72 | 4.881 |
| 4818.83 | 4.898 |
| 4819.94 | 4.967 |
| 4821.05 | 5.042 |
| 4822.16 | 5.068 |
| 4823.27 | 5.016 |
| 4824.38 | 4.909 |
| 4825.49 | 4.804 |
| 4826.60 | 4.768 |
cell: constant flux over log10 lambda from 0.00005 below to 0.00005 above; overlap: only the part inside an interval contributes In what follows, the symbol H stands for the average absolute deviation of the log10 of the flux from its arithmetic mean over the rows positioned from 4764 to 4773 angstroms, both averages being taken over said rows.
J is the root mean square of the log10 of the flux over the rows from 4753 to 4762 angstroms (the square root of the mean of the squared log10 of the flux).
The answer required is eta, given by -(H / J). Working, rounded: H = 0.005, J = 0.684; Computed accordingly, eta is -0.007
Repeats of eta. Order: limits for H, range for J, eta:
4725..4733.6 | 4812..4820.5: -0.026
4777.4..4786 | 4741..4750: -0.018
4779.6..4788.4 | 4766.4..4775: -0.014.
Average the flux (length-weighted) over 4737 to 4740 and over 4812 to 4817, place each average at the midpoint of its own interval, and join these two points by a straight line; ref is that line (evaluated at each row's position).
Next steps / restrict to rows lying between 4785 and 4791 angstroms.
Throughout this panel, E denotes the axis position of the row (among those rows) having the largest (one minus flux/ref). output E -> 4790.07 angstroms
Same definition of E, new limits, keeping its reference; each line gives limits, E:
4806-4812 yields 4806.64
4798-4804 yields 4802.22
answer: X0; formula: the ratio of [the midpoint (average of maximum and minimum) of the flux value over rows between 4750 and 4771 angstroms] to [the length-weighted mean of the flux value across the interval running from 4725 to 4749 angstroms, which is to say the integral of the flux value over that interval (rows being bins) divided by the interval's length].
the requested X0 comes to 1.01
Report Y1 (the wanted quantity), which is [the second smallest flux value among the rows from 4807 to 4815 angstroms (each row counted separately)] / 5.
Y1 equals 0.98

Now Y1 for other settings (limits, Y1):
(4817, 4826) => 0.98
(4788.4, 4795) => 0.92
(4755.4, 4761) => 0.96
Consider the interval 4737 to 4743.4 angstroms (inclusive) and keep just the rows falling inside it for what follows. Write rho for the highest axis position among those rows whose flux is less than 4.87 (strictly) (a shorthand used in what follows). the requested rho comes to 4742.88 angstroms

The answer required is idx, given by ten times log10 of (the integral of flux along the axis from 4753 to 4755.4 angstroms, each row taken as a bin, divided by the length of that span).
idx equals 6.87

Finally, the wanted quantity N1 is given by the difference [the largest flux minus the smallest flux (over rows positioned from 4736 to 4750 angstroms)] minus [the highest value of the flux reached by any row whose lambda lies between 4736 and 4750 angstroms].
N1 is -4.28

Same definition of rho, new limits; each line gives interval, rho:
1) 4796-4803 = 4802.22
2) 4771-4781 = 4780.15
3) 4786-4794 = 4792.27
